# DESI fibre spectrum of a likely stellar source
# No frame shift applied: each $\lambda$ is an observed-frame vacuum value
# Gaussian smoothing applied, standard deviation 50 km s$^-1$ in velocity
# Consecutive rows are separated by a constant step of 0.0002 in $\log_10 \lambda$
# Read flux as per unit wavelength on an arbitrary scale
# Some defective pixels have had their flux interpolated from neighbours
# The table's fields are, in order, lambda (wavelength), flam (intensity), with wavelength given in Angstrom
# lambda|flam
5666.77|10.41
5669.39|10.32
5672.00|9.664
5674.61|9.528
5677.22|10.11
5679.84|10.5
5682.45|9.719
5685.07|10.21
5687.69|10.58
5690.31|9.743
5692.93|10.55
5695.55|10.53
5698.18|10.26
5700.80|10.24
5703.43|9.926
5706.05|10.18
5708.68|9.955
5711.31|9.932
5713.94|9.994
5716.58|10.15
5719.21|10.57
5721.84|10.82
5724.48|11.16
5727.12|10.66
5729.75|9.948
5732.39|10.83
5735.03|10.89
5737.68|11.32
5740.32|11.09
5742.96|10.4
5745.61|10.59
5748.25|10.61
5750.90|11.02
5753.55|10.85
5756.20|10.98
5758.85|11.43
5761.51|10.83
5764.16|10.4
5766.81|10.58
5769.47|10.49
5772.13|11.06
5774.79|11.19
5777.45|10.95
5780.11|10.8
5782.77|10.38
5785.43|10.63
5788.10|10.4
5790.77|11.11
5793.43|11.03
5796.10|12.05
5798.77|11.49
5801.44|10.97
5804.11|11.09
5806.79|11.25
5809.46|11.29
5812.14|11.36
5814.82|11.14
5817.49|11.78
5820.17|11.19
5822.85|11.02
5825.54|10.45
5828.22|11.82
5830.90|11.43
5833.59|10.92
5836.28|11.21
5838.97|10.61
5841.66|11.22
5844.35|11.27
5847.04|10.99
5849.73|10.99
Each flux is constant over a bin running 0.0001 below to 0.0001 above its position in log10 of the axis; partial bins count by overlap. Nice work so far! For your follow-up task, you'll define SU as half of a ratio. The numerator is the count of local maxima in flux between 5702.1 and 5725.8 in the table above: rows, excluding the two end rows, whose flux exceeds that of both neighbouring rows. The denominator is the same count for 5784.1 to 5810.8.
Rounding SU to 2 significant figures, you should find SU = 0.25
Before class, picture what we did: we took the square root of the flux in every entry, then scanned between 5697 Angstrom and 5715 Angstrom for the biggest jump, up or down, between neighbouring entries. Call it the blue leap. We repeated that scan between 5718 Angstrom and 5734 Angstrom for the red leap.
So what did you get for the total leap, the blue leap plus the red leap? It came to 0.19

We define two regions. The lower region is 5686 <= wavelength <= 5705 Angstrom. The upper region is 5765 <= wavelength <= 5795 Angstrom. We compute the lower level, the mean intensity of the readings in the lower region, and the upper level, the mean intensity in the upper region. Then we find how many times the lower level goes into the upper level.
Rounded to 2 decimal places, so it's 1.05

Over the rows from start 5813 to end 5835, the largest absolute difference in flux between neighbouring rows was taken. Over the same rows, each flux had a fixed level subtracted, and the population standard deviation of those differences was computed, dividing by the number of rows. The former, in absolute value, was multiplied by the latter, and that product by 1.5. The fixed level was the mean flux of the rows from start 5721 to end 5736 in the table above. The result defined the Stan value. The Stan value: 0.87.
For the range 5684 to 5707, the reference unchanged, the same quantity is 0.34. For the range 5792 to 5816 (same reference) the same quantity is 0.47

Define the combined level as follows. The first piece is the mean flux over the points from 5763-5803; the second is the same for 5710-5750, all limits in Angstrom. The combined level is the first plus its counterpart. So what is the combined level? 21.5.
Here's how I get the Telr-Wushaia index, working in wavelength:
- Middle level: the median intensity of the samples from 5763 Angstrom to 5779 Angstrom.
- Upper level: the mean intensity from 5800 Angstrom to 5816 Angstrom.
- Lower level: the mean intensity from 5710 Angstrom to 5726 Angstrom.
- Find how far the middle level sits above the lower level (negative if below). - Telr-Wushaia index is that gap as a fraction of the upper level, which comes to 0.029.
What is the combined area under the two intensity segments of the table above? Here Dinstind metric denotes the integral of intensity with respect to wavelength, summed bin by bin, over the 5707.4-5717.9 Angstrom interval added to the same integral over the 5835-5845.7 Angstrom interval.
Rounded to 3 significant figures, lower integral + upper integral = 224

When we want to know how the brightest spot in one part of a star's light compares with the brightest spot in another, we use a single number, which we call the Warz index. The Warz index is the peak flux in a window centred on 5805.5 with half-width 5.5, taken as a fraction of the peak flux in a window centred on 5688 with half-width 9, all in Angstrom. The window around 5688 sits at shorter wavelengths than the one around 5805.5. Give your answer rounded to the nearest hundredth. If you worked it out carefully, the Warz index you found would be 1.07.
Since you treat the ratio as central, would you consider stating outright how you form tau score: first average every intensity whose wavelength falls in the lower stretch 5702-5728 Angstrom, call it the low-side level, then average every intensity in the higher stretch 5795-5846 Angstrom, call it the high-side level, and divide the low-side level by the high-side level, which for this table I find 0.919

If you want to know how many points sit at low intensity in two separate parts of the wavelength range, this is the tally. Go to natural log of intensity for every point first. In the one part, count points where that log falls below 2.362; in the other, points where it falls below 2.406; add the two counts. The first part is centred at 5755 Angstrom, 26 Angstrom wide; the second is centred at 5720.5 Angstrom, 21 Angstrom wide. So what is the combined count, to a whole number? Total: 12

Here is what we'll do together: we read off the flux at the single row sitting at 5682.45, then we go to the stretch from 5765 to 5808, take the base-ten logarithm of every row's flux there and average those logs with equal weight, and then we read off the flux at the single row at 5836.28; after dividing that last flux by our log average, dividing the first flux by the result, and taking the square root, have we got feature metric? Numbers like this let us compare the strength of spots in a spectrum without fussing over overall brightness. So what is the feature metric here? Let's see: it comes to 0.949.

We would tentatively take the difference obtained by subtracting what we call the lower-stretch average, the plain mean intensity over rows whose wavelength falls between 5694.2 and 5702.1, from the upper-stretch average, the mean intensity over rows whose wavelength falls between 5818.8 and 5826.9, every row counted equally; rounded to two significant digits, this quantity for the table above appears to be 0.54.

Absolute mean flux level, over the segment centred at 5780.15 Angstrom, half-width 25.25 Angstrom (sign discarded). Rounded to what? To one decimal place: 10.9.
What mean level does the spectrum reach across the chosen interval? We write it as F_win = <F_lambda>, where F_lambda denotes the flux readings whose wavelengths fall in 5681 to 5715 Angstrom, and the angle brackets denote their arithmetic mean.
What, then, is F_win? 10.1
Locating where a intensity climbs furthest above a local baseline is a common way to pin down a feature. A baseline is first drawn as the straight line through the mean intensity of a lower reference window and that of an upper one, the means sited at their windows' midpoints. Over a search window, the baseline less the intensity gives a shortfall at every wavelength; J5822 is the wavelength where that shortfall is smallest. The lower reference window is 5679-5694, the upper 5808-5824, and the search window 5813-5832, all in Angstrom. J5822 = 5817.49 Angstrom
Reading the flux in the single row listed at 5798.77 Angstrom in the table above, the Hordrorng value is 11.49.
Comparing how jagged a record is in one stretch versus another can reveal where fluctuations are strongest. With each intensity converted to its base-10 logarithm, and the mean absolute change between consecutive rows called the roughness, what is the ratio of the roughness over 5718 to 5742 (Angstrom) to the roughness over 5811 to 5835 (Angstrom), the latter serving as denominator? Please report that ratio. 0.80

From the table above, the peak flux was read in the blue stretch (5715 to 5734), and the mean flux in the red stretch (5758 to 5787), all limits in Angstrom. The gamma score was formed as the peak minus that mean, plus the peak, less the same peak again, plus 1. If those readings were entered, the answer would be 1.4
